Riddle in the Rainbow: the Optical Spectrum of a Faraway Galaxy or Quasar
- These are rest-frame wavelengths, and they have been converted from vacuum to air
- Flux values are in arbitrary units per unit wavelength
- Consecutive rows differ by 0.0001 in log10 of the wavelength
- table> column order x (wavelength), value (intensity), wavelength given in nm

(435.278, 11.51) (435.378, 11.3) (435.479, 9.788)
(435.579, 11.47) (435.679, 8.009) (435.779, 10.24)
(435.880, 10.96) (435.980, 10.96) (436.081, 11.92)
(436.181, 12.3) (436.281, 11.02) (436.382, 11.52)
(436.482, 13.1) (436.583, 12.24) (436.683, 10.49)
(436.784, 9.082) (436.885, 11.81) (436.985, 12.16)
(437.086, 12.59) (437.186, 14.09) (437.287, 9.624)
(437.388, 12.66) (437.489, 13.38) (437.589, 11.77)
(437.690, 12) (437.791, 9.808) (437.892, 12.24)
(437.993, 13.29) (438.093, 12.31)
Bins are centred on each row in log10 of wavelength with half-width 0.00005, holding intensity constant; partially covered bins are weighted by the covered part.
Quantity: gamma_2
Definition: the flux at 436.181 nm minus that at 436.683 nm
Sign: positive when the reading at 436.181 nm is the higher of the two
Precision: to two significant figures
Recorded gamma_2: 1.8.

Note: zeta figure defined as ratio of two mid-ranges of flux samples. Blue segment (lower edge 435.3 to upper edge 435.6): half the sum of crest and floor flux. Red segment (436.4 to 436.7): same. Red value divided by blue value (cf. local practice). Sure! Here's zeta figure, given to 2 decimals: 1.11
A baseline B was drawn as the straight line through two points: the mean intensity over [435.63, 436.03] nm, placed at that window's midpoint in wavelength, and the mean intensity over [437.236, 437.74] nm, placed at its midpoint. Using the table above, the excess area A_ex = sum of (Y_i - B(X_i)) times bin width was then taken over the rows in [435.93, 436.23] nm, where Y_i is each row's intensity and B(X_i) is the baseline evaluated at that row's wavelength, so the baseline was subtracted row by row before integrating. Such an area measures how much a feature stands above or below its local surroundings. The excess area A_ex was 0.42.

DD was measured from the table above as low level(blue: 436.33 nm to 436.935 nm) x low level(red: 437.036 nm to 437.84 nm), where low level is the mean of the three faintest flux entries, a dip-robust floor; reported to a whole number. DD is 108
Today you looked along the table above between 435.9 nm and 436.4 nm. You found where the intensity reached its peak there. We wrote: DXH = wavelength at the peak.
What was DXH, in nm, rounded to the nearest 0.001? 436.181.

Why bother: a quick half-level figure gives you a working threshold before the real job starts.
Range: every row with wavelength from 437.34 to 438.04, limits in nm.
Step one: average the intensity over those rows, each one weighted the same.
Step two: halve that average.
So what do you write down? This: 6.08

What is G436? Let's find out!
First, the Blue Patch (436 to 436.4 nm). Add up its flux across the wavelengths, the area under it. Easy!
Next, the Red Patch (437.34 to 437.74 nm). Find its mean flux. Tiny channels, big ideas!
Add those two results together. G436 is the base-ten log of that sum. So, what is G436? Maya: 1.23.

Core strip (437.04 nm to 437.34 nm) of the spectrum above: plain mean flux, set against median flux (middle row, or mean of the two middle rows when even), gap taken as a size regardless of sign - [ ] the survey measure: 0.5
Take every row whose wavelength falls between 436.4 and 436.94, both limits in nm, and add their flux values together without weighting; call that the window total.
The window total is 57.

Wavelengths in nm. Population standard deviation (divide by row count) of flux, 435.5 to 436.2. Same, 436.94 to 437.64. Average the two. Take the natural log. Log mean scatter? 0.27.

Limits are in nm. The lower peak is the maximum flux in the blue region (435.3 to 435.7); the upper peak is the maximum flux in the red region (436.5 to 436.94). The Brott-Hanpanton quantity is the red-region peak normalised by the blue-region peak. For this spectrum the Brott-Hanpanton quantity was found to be 1.07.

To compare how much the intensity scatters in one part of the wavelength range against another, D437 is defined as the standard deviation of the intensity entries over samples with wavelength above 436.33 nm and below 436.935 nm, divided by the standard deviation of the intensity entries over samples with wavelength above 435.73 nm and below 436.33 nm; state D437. 1.9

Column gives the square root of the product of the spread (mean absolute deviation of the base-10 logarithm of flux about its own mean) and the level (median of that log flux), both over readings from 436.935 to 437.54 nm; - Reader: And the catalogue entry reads 0.204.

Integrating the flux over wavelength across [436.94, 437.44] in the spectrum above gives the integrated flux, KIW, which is 6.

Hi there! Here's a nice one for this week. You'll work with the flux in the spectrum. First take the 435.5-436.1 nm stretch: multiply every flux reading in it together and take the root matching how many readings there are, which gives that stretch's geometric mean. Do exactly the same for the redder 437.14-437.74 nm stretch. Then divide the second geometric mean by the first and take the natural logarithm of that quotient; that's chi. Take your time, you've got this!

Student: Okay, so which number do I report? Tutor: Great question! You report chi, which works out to 0.15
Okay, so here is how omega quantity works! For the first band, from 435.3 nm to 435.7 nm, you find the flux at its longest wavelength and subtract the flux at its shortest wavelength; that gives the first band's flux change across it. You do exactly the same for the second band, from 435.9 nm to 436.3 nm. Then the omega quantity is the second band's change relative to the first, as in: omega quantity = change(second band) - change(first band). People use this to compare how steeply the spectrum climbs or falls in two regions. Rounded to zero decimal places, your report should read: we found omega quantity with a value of 3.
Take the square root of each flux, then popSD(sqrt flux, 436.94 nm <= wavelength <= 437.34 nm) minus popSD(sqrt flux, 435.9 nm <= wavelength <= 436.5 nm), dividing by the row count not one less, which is 0.13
